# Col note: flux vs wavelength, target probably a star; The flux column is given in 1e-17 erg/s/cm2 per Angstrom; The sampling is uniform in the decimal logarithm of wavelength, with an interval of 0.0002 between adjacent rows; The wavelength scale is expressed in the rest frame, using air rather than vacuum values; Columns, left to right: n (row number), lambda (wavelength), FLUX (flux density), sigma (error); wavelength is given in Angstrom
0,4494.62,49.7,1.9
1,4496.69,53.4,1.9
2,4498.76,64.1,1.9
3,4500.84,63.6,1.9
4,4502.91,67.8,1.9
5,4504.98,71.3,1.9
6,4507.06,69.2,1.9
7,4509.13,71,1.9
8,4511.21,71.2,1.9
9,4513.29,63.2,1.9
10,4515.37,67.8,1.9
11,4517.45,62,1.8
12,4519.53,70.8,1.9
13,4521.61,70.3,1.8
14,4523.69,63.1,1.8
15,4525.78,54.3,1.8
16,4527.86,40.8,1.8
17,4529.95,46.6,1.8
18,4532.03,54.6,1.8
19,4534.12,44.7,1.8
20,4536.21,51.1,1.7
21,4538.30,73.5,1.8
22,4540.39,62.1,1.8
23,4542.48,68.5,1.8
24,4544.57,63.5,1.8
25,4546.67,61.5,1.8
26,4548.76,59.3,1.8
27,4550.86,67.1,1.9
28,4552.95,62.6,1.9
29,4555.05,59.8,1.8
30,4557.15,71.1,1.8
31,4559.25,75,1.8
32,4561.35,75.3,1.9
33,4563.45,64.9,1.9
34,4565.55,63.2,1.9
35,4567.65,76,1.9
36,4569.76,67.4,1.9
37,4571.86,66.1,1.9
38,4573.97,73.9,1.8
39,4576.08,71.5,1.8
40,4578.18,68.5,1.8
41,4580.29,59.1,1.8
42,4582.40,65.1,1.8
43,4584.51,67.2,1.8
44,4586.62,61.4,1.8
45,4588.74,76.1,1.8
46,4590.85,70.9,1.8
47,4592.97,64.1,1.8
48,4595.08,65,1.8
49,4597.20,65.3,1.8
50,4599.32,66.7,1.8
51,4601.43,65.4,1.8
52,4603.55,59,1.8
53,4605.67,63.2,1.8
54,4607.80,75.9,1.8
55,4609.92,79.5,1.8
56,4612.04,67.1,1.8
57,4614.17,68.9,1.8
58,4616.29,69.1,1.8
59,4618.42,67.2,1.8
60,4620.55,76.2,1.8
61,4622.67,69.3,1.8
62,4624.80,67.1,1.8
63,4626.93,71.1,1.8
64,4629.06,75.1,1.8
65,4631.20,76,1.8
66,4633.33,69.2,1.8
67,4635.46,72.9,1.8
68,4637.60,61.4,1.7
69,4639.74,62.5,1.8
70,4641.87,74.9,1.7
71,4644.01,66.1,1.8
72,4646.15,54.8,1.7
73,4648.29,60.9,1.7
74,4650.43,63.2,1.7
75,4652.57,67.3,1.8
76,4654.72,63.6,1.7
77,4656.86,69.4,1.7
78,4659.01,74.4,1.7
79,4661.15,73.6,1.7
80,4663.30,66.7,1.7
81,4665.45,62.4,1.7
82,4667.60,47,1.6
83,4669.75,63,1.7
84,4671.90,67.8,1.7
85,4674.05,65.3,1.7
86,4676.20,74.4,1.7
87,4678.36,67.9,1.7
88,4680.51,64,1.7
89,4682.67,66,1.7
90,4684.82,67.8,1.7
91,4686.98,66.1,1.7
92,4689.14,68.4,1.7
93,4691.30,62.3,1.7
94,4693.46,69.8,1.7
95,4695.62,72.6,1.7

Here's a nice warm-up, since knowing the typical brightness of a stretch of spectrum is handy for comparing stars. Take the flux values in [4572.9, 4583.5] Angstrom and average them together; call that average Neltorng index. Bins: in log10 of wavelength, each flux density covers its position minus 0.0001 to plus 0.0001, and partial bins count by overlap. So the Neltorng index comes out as 68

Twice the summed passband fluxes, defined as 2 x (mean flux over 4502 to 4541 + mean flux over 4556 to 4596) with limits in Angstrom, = 261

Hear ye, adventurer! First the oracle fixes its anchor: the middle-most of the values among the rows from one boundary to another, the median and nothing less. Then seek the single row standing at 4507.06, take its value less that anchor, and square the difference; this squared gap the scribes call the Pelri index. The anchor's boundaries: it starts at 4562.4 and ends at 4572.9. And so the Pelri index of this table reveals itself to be 10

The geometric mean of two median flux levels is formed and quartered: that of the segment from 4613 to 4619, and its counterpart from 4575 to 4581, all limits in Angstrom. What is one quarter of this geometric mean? 17.2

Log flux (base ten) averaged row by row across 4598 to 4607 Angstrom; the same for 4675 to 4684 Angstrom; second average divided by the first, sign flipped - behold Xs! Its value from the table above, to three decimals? -1.016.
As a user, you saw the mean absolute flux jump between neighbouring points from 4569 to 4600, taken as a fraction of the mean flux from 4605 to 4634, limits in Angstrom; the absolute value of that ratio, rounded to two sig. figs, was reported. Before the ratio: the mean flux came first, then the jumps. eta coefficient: 0.067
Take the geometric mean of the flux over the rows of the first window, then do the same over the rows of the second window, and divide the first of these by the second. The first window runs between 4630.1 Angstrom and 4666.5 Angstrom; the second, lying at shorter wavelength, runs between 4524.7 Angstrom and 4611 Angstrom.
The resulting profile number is 1.04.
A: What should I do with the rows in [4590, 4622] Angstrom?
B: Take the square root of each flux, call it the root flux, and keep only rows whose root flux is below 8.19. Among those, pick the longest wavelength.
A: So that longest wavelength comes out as 4605.67 Angstrom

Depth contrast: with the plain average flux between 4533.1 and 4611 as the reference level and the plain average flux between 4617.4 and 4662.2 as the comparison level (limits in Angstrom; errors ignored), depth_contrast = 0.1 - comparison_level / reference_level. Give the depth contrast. -0.93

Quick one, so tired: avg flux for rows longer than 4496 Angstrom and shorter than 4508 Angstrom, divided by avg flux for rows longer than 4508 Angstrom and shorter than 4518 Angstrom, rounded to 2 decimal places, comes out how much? 0.97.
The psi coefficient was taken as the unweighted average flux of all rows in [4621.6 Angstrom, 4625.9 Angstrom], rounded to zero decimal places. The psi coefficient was 68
